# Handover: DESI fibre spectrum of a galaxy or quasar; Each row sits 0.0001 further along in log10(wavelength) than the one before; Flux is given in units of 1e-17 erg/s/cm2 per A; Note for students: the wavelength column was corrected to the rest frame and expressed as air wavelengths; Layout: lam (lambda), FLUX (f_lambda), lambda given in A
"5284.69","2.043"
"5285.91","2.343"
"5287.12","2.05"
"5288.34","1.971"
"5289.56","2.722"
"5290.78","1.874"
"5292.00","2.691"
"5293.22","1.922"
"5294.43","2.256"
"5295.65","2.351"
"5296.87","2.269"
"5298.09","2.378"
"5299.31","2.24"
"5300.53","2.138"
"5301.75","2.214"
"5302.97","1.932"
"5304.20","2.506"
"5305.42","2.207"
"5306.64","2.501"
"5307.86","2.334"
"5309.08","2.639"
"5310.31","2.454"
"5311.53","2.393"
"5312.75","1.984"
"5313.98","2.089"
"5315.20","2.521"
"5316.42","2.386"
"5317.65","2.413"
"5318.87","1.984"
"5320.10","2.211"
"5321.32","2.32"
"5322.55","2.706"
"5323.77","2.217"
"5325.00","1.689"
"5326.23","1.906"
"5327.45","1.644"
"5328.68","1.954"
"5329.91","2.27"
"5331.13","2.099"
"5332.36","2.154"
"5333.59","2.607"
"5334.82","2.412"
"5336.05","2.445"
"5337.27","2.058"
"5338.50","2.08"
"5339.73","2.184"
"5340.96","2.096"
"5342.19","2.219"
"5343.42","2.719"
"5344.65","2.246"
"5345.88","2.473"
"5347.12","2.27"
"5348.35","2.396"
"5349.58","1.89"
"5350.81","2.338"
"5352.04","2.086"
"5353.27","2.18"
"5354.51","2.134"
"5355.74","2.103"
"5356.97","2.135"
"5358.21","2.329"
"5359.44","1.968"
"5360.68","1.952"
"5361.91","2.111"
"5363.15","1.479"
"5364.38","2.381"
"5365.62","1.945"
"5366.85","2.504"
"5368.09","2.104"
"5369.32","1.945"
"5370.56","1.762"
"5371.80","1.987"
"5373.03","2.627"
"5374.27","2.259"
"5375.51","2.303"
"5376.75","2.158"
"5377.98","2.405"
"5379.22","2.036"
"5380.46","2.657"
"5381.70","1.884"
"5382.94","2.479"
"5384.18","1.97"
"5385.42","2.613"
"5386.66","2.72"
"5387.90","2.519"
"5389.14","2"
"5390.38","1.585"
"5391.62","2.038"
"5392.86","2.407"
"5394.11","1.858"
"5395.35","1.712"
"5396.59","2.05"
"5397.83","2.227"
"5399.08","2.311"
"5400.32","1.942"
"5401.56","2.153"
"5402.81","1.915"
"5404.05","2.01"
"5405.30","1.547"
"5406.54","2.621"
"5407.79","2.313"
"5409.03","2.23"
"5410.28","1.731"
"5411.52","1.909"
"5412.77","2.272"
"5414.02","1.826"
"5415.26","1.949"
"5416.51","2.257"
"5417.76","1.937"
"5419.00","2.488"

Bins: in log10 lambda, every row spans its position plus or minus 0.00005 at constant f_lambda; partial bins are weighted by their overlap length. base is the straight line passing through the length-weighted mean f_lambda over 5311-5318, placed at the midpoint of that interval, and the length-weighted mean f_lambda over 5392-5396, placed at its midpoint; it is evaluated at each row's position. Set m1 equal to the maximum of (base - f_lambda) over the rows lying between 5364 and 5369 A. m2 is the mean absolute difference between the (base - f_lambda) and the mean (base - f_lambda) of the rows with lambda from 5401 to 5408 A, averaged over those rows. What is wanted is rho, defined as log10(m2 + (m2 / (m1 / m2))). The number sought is -0.13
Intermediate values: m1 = 0.16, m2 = 0.271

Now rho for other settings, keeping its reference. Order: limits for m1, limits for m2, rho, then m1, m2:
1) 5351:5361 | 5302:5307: -0.30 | 0.17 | 0.219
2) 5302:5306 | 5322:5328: -0.21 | 0.40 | 0.338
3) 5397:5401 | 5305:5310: -0.02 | 0.03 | 0.152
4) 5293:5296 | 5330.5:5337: -0.60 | 0.45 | 0.179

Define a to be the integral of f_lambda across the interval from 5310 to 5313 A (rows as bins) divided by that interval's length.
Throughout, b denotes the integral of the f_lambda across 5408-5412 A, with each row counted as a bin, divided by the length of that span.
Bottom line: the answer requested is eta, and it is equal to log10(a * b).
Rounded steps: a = 2.3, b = 2.00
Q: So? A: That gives 0.66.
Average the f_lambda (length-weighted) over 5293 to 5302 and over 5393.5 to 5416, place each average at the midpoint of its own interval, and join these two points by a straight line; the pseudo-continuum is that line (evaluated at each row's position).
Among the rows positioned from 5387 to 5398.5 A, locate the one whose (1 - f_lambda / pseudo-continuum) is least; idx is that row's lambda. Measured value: 5387.90 A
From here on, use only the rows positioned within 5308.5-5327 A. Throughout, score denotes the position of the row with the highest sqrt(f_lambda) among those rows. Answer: 5322.55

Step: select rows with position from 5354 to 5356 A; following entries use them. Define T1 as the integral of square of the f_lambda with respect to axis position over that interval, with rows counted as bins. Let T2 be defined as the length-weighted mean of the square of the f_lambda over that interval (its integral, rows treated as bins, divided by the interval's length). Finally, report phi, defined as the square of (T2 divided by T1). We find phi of 0.25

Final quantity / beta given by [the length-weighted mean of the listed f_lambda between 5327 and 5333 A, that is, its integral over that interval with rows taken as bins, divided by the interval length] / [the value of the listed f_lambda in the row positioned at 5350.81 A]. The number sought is 0.87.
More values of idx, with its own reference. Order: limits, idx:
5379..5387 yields 5386.66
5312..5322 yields 5315.20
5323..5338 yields 5333.59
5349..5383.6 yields 5380.46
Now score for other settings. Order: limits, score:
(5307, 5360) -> 5343.42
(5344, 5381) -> 5380.46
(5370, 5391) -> 5386.66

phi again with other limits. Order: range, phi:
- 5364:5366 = 0.25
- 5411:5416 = 0.04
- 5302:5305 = 0.11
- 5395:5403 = 0.02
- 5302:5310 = 0.02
